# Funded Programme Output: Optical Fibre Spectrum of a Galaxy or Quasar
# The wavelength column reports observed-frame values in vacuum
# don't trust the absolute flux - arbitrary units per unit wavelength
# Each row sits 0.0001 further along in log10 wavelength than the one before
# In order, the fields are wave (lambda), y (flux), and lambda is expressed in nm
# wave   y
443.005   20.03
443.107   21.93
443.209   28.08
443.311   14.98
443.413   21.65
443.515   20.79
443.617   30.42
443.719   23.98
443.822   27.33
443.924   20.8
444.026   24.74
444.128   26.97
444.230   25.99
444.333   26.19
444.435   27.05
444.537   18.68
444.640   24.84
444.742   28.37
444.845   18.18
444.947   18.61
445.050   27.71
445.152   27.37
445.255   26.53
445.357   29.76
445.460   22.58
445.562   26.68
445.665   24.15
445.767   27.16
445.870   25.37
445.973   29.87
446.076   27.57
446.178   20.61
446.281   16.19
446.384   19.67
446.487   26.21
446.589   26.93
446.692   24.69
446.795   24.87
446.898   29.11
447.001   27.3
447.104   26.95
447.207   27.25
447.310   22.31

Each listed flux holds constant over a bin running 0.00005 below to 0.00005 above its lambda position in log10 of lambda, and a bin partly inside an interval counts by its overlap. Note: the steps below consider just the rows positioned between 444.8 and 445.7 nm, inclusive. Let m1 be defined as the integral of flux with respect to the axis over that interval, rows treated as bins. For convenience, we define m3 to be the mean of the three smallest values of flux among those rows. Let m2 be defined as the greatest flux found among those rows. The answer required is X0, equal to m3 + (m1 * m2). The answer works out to 681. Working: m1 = 22.2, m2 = 29.76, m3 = 19.8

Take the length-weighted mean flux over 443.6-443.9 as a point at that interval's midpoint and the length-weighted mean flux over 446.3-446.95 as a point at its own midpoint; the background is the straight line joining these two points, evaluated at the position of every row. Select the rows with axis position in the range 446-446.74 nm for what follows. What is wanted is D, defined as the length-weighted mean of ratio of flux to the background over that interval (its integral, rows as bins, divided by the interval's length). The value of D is 0.94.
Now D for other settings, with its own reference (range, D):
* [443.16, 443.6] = 0.83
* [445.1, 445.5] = 1.05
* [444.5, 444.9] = 0.88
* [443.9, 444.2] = 0.94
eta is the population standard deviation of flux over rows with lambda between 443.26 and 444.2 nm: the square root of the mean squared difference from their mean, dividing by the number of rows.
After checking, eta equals 4.31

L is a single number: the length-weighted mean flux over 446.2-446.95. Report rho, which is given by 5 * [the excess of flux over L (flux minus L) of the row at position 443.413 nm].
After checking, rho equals -11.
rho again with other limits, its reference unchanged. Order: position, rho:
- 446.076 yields 19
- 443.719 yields 1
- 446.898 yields 26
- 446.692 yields 4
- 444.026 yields 5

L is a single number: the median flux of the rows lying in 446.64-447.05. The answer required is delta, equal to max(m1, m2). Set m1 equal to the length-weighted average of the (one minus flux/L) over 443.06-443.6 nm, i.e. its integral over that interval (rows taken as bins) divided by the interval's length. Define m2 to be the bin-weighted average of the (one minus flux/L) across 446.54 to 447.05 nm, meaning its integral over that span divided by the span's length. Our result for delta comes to 0.15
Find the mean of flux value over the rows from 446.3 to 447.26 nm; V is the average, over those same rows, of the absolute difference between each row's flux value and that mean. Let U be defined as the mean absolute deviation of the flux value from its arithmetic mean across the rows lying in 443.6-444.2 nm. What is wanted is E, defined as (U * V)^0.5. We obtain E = 2.2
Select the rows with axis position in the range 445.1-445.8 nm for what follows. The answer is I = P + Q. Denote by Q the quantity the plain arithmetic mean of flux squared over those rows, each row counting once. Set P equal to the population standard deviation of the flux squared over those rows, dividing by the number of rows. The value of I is 810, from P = 112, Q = 697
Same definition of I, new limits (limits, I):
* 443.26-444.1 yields 754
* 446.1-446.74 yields 685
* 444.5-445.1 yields 738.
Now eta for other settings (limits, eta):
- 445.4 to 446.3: 3.93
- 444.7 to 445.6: 4.02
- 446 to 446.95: 4.01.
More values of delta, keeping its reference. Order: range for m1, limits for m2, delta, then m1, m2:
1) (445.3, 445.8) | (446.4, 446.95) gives 0.01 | 0.00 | 0.01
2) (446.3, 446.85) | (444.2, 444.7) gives 0.08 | 0.08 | 0.06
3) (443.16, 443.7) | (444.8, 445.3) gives 0.11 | 0.11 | 0.09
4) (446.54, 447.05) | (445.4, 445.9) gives 0.03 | -0.02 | 0.03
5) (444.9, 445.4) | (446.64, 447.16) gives 0.00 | 0.00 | -0.02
